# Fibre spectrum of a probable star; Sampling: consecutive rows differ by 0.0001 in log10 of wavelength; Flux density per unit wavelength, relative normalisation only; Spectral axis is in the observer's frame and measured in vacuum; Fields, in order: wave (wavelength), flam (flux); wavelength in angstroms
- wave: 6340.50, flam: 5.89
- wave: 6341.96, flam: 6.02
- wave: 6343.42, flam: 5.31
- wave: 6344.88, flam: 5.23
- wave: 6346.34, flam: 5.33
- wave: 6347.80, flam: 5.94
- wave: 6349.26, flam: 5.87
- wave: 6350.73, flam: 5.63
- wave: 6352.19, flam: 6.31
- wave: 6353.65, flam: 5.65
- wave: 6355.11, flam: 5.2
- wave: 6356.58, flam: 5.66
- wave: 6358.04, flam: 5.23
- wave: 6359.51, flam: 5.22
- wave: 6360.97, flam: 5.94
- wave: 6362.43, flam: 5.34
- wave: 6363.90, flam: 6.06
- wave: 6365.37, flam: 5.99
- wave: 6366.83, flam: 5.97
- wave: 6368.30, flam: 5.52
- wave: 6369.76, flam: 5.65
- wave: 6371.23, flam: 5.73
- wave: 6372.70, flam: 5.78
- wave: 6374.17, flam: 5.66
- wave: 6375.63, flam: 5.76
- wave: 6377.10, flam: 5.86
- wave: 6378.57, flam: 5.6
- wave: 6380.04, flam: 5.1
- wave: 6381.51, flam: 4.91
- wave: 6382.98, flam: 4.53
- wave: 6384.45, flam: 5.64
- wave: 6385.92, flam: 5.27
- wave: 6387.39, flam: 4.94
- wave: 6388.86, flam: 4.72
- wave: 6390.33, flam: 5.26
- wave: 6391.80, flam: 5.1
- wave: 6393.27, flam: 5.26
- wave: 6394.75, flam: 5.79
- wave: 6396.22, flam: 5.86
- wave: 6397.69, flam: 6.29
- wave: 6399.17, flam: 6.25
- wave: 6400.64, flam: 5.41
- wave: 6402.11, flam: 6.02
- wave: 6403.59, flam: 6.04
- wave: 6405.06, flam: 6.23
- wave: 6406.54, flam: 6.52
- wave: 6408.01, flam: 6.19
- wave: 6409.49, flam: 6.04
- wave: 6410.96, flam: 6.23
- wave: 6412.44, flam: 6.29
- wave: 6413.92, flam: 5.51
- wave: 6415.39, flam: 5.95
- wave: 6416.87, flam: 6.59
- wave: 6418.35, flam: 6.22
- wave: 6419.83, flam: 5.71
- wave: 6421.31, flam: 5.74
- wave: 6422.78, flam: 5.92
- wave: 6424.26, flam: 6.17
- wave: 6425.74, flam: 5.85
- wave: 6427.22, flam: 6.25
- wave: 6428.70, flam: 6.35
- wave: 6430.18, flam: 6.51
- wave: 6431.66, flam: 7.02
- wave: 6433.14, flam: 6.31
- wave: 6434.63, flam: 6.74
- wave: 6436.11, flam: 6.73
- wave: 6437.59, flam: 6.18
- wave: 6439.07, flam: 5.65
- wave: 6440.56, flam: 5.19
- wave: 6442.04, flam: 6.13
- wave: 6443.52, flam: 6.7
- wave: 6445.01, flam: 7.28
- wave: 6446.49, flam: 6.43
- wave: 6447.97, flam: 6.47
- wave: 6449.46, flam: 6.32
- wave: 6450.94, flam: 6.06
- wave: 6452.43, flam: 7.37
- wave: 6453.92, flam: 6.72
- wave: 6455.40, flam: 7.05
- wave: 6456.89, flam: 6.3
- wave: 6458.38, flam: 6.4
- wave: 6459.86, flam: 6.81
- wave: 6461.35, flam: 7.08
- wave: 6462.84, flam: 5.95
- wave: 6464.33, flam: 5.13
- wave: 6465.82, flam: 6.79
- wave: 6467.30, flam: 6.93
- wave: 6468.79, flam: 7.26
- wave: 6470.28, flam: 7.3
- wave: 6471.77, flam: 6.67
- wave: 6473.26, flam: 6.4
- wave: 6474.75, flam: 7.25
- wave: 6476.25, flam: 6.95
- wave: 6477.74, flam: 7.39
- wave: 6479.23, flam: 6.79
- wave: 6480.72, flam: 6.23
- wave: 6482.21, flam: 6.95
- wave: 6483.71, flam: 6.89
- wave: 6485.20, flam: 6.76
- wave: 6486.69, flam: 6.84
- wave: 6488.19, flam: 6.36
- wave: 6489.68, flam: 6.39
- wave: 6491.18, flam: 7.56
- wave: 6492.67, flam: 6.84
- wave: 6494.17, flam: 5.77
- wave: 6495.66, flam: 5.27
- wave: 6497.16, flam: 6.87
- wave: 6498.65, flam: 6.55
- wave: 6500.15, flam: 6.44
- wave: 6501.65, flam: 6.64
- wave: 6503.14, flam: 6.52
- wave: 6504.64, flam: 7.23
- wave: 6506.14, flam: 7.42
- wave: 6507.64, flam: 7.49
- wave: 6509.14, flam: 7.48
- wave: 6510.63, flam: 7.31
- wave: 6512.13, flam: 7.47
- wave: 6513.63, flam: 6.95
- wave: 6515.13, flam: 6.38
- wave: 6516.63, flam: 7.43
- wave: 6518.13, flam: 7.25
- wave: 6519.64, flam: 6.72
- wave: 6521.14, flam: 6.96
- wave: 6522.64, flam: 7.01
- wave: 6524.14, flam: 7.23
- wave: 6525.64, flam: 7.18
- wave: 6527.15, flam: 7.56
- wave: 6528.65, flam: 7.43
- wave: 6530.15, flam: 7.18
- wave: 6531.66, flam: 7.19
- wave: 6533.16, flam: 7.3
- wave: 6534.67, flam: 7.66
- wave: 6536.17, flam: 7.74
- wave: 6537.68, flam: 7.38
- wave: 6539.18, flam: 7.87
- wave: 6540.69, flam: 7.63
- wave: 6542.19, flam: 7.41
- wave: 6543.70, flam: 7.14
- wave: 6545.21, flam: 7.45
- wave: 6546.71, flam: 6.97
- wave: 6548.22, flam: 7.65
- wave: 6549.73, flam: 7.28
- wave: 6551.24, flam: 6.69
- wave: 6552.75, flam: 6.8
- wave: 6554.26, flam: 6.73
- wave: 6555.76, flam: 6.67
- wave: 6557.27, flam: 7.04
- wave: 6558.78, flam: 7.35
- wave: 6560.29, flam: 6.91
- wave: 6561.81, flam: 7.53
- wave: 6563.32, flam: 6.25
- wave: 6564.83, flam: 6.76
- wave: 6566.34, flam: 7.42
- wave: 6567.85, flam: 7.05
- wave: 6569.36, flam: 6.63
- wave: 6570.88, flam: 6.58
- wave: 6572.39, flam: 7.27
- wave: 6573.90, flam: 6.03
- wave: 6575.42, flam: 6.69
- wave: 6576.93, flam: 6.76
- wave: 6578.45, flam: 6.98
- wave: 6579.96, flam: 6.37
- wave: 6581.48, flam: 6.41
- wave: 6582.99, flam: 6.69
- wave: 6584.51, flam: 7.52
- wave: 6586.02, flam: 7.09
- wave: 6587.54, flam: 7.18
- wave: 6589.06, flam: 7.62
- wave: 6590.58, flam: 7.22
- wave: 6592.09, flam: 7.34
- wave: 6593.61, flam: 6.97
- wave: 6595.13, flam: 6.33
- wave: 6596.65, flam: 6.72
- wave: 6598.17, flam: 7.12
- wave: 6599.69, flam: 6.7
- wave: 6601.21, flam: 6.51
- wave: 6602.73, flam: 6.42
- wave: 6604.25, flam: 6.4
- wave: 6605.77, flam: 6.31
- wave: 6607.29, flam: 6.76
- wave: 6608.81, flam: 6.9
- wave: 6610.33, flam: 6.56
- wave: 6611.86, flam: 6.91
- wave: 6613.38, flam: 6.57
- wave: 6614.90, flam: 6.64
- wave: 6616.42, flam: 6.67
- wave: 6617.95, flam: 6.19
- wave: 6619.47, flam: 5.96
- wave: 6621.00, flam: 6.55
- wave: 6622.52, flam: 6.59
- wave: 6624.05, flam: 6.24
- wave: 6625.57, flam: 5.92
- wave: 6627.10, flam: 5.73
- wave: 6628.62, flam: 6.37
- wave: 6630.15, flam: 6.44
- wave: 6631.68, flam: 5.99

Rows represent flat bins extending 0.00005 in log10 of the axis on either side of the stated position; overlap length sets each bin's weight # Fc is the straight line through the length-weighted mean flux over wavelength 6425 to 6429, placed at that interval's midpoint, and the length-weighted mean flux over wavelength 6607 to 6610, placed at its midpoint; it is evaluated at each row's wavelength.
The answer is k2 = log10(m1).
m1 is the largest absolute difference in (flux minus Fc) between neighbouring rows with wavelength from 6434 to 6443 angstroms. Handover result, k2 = -0.03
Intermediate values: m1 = 0.9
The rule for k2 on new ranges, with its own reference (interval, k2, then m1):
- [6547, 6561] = -0.22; 0.6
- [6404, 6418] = -0.10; 0.8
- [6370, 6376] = -0.90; 0.1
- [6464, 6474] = 0.22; 1.7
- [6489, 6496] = 0.07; 1.2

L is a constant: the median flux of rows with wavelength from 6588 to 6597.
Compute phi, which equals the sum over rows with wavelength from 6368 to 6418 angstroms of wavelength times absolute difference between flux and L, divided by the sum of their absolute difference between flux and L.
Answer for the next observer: 6389.8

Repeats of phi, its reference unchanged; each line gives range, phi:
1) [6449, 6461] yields 6454.0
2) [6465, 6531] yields 6496.2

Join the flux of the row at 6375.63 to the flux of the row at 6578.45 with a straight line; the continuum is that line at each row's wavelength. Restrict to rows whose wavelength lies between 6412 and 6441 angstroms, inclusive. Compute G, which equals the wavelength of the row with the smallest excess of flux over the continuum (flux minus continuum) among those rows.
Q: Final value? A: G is 6440.56 angstroms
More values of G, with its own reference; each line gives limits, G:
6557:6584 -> 6573.90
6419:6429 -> 6419.83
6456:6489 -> 6464.33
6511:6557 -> 6515.13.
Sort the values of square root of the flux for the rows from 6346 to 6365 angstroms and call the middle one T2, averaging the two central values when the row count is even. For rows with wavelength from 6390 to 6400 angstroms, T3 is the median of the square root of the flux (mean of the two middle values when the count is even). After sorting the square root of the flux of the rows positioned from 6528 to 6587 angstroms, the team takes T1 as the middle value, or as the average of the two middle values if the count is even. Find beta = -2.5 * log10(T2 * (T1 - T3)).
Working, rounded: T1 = 2.66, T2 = 2.38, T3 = 2.41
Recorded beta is 0.5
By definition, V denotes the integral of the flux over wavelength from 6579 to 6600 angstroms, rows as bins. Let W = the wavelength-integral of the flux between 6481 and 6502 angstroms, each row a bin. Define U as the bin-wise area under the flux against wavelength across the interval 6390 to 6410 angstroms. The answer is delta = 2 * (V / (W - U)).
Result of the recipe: 14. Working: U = 118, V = 146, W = 138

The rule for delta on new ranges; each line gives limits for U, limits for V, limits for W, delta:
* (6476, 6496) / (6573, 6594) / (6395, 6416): -48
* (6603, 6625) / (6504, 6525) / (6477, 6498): -78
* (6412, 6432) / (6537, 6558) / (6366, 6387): -42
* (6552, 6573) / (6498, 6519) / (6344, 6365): -11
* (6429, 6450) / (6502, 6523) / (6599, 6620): 102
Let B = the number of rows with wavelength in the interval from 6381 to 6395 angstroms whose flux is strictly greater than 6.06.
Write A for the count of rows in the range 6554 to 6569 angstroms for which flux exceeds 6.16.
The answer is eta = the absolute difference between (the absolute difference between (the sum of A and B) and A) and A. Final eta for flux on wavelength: 10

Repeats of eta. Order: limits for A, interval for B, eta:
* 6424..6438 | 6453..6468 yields 1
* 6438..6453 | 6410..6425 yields 1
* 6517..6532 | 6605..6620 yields 1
